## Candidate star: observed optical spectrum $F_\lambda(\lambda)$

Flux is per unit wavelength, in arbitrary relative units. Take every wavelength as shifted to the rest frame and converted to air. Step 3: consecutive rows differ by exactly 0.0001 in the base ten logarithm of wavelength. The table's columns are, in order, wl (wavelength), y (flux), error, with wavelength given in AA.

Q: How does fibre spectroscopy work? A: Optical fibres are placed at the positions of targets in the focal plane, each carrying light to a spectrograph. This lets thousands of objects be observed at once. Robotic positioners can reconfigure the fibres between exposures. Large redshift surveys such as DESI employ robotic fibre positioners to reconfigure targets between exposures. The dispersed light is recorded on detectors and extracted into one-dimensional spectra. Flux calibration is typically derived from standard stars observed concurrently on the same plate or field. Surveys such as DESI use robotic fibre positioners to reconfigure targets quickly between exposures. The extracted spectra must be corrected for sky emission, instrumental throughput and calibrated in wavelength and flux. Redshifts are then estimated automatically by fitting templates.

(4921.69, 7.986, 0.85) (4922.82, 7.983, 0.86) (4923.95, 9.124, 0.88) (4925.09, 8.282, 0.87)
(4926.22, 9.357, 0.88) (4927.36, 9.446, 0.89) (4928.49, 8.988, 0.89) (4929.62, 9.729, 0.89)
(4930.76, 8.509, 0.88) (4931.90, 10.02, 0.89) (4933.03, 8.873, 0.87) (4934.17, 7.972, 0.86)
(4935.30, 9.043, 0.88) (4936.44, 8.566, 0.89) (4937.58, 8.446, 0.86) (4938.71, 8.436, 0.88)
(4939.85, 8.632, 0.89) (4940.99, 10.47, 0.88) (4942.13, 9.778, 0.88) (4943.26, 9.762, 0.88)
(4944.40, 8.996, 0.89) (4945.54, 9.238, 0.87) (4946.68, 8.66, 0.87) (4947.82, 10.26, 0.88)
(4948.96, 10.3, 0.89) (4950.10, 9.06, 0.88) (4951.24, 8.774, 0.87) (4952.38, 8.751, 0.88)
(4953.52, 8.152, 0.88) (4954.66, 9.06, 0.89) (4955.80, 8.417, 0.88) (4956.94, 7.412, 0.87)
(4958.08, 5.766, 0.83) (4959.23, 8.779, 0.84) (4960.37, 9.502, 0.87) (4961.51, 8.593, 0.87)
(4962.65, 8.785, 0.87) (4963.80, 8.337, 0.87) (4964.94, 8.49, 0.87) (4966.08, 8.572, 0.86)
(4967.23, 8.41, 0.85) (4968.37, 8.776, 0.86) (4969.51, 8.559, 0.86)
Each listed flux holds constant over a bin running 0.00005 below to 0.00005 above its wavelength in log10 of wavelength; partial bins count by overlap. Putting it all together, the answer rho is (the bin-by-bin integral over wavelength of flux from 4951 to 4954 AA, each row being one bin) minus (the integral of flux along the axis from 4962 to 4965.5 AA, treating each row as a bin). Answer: -4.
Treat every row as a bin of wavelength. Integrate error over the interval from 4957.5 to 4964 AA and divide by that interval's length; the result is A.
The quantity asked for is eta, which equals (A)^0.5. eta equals 0.9256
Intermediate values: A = 0.857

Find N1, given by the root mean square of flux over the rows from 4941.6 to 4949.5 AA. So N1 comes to 9.6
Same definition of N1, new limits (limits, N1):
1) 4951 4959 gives 8.1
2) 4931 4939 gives 8.8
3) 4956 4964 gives 8.2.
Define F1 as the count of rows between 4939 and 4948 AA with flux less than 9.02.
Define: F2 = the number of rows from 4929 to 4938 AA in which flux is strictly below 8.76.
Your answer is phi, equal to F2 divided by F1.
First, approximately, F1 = 3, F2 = 4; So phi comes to 1.33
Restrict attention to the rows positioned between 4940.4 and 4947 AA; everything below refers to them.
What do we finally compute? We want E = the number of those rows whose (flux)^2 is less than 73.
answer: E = 0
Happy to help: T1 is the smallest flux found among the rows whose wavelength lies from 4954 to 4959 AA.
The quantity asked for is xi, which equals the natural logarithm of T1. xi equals 1.75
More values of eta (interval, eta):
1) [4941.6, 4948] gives 0.9374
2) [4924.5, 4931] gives 0.9398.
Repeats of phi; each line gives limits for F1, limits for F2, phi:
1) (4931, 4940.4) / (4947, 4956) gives 0.50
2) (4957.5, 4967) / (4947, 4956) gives 0.43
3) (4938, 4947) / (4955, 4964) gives 1.25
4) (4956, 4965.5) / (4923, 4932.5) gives 0.29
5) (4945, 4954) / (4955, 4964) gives 1.25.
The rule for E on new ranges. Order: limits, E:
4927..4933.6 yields 1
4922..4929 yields 2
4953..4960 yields 4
